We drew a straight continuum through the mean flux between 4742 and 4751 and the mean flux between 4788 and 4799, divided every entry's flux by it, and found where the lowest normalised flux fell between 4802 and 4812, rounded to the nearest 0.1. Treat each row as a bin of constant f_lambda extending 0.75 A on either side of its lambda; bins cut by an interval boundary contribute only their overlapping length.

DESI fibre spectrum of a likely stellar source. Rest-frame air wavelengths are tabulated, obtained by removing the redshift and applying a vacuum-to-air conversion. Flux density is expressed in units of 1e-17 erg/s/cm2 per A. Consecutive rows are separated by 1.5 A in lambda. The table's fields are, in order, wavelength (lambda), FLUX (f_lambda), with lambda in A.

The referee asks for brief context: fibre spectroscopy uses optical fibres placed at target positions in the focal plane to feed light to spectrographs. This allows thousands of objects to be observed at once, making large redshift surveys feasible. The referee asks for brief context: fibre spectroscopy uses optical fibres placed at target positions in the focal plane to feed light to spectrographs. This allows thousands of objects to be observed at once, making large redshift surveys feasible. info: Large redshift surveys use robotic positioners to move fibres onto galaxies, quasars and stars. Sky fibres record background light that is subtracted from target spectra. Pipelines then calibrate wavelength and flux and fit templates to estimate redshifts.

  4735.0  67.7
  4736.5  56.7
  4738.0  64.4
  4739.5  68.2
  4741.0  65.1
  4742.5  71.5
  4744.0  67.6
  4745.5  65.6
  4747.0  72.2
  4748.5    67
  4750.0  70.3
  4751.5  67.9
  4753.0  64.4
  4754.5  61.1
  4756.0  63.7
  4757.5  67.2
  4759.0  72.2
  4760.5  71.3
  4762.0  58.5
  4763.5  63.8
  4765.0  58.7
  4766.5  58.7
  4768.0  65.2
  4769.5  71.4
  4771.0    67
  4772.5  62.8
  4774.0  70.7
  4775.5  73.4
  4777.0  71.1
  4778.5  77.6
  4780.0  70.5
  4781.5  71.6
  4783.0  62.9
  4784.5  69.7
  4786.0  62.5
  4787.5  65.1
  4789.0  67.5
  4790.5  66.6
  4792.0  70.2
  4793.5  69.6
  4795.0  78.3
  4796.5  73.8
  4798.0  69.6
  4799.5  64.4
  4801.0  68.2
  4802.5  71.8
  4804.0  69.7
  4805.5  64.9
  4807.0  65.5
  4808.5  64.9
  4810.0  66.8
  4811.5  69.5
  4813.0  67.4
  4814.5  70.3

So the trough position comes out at 4808.5 A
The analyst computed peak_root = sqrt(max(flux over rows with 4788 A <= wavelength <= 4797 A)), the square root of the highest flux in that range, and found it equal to 8.85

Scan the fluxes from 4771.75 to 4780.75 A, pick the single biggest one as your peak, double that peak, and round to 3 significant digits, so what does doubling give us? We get 155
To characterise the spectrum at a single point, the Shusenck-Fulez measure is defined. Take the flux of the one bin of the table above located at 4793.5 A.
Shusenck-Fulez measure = 69.6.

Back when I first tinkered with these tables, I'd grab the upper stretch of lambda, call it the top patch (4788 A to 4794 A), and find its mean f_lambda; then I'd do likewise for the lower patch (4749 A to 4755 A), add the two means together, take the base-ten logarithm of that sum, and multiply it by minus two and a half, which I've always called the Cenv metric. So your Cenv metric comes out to -5.321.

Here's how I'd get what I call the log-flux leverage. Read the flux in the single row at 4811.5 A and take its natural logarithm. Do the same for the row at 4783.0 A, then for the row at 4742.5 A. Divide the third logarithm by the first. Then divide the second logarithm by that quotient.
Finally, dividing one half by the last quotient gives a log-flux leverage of 0.122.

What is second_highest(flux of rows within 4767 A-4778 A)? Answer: 71.4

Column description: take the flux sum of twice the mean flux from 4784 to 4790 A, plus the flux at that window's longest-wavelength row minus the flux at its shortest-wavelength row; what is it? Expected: 130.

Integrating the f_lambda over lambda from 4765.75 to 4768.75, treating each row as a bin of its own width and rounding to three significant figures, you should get 186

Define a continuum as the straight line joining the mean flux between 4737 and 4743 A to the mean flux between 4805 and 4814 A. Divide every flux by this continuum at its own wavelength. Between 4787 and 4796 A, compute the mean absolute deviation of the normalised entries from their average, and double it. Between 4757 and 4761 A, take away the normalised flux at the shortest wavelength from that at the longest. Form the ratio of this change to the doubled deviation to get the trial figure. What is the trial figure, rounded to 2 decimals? 0.65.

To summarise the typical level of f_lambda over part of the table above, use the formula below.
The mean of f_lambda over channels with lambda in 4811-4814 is 68.5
